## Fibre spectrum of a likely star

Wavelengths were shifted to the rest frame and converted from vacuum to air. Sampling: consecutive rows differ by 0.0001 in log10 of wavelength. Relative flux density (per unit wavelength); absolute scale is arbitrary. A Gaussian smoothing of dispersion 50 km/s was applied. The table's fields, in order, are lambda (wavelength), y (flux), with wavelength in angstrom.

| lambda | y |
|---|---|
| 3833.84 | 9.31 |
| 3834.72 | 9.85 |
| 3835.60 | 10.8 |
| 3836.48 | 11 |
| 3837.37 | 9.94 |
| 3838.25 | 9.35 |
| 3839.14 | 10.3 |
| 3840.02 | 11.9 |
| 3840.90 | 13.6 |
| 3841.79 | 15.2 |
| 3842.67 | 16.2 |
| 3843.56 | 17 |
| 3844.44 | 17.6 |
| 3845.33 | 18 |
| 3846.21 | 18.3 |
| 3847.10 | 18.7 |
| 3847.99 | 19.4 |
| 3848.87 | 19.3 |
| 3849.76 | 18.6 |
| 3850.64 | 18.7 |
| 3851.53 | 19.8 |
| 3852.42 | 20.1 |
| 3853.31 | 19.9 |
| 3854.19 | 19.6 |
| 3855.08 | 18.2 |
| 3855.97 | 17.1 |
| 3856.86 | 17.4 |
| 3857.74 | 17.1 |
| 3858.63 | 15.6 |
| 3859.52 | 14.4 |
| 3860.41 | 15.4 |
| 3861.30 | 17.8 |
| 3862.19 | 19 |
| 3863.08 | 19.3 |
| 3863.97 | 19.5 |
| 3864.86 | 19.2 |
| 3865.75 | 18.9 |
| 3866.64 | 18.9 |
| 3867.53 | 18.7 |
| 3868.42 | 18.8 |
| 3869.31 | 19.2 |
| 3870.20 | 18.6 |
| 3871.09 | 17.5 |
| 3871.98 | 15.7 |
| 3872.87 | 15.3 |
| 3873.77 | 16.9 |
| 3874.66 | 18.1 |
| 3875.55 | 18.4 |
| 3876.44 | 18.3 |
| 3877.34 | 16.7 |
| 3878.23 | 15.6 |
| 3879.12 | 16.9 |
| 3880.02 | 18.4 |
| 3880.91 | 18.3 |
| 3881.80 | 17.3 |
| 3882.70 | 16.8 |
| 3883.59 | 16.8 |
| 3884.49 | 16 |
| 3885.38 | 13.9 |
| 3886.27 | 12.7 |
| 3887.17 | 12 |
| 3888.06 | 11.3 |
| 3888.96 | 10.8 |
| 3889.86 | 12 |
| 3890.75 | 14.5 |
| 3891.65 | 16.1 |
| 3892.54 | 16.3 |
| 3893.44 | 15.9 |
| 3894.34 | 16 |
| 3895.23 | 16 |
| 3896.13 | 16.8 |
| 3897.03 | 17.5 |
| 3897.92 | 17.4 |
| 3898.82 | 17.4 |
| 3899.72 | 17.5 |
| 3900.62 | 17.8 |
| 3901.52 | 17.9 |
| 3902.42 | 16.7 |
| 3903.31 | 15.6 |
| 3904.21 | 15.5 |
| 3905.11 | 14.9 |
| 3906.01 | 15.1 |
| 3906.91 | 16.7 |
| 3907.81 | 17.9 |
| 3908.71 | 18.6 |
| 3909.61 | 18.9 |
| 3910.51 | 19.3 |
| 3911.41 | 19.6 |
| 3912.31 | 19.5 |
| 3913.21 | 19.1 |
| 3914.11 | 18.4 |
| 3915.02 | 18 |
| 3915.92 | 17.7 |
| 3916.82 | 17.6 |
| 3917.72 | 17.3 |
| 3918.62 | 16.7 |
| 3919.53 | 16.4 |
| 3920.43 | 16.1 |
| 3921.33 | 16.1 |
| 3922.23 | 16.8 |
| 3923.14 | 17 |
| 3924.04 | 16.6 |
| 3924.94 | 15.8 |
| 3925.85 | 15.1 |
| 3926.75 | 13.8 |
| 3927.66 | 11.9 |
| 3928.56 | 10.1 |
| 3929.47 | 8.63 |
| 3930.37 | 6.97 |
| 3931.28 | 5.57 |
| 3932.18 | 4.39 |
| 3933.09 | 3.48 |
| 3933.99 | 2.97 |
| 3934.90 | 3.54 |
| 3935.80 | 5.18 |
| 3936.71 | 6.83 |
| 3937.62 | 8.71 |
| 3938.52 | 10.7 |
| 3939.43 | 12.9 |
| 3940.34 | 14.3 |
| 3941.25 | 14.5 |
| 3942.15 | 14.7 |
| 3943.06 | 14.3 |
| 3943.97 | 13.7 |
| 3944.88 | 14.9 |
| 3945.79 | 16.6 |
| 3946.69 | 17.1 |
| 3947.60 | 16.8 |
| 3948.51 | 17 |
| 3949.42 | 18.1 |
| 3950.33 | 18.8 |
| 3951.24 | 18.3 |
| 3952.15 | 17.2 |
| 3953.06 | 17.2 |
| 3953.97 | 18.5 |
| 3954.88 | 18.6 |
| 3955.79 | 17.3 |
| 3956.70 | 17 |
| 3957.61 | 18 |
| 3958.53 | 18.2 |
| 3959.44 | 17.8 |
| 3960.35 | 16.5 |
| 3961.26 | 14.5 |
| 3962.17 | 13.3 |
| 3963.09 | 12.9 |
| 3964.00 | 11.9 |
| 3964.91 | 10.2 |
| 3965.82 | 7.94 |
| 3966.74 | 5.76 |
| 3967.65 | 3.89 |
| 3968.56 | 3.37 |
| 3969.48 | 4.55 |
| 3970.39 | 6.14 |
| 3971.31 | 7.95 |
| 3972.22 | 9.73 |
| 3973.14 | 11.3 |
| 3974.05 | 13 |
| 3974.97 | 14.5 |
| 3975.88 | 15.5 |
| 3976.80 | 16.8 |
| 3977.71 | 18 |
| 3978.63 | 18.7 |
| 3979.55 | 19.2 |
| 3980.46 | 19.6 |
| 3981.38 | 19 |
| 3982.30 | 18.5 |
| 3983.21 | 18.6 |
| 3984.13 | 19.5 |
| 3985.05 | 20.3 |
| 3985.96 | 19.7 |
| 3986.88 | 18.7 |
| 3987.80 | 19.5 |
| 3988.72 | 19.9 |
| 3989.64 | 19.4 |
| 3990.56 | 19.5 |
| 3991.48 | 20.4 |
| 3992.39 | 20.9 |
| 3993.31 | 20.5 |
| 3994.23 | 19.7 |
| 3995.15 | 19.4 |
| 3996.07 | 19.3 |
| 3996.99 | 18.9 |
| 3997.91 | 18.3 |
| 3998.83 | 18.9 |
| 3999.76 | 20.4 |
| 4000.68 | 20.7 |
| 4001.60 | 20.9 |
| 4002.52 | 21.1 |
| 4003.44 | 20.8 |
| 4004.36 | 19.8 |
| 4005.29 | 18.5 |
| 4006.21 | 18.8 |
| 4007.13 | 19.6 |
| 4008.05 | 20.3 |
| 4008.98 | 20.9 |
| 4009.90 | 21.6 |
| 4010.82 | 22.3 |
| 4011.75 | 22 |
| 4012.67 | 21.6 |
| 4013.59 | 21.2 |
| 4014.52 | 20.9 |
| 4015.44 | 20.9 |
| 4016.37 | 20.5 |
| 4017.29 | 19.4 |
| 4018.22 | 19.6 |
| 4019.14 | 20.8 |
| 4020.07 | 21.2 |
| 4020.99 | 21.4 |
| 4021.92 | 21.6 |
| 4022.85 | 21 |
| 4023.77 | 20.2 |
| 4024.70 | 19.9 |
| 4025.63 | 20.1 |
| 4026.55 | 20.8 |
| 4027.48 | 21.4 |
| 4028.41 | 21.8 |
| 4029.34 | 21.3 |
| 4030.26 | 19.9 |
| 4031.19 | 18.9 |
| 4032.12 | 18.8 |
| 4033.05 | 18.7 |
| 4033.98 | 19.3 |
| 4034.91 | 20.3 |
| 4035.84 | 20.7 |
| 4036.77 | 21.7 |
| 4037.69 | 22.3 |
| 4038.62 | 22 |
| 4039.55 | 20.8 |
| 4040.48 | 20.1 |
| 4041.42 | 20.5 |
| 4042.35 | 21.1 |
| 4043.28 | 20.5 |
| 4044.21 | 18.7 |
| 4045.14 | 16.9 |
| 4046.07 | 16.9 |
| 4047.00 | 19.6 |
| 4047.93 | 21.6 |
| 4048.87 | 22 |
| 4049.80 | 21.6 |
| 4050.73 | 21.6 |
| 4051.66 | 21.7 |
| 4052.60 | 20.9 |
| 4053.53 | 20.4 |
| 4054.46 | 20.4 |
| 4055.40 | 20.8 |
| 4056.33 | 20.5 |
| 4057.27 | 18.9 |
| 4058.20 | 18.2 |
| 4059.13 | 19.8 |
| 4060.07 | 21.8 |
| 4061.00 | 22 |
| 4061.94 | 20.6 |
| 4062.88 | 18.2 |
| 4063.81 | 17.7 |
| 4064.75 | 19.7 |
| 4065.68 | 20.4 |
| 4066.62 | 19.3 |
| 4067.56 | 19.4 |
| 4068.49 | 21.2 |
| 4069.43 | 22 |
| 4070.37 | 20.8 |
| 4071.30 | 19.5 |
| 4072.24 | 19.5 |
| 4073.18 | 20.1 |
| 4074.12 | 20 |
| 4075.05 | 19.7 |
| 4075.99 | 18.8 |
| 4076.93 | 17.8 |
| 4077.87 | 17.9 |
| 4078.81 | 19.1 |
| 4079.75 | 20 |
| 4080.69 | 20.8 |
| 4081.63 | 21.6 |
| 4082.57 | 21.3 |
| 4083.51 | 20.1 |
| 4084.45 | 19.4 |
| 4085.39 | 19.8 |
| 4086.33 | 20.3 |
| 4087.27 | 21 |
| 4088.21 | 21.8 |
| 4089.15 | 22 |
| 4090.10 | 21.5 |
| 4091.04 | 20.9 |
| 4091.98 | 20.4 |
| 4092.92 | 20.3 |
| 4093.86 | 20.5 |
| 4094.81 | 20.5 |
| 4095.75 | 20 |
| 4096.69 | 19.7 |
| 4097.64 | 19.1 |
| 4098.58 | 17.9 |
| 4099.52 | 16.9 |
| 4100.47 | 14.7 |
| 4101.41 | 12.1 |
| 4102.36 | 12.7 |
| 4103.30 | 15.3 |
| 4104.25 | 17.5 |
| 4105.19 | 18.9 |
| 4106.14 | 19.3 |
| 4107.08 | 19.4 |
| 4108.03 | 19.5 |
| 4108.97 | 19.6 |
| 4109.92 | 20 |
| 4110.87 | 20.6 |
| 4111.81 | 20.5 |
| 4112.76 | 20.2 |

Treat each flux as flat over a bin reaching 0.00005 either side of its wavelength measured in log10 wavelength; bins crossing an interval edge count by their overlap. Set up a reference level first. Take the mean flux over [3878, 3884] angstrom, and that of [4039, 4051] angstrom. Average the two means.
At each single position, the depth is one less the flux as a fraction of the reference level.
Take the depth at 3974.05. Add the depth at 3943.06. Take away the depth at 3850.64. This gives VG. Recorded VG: 0.5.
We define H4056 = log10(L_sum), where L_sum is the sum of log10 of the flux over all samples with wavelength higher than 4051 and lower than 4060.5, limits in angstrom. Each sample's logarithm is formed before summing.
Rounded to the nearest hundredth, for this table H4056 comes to 1.12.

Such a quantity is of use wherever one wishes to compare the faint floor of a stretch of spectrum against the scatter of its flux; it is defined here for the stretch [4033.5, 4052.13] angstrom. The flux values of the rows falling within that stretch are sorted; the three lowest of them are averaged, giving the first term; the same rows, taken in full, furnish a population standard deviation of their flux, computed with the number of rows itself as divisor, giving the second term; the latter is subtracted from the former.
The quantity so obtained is 16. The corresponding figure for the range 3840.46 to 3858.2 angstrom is 13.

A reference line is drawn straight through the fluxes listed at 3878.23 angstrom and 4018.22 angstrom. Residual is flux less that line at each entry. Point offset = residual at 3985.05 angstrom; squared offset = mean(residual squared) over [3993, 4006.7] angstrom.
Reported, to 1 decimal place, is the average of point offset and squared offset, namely 1.5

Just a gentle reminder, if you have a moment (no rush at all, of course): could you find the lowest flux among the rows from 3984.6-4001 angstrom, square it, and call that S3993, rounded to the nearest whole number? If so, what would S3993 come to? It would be 335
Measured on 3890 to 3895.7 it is 210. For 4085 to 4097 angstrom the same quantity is 388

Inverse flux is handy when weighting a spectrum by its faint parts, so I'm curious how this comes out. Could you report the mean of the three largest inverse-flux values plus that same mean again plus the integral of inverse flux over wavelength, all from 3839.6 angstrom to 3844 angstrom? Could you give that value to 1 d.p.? 0.5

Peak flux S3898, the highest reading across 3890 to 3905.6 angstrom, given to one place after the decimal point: 17.9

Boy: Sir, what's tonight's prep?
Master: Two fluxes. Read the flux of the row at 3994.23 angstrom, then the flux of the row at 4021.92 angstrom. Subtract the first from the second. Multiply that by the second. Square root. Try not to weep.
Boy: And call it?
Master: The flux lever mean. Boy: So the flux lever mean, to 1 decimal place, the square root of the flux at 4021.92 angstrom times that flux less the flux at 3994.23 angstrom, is 6.4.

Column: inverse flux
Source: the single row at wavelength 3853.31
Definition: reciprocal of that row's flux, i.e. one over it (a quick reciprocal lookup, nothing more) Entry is 0.050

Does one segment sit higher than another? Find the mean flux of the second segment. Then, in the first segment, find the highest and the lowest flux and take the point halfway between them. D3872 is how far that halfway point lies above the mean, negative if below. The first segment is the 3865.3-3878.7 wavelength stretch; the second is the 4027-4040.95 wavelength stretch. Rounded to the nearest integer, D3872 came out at -3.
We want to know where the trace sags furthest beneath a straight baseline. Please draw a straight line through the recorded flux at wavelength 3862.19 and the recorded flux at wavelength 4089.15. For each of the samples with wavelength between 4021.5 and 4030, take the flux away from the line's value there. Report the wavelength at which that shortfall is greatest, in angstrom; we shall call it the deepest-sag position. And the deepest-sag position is 4024.70 angstrom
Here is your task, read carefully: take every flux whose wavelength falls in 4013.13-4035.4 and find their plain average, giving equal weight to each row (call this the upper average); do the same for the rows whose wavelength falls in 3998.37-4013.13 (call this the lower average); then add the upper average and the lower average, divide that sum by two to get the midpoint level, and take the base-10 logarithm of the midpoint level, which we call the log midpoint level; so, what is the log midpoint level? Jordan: 1.31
